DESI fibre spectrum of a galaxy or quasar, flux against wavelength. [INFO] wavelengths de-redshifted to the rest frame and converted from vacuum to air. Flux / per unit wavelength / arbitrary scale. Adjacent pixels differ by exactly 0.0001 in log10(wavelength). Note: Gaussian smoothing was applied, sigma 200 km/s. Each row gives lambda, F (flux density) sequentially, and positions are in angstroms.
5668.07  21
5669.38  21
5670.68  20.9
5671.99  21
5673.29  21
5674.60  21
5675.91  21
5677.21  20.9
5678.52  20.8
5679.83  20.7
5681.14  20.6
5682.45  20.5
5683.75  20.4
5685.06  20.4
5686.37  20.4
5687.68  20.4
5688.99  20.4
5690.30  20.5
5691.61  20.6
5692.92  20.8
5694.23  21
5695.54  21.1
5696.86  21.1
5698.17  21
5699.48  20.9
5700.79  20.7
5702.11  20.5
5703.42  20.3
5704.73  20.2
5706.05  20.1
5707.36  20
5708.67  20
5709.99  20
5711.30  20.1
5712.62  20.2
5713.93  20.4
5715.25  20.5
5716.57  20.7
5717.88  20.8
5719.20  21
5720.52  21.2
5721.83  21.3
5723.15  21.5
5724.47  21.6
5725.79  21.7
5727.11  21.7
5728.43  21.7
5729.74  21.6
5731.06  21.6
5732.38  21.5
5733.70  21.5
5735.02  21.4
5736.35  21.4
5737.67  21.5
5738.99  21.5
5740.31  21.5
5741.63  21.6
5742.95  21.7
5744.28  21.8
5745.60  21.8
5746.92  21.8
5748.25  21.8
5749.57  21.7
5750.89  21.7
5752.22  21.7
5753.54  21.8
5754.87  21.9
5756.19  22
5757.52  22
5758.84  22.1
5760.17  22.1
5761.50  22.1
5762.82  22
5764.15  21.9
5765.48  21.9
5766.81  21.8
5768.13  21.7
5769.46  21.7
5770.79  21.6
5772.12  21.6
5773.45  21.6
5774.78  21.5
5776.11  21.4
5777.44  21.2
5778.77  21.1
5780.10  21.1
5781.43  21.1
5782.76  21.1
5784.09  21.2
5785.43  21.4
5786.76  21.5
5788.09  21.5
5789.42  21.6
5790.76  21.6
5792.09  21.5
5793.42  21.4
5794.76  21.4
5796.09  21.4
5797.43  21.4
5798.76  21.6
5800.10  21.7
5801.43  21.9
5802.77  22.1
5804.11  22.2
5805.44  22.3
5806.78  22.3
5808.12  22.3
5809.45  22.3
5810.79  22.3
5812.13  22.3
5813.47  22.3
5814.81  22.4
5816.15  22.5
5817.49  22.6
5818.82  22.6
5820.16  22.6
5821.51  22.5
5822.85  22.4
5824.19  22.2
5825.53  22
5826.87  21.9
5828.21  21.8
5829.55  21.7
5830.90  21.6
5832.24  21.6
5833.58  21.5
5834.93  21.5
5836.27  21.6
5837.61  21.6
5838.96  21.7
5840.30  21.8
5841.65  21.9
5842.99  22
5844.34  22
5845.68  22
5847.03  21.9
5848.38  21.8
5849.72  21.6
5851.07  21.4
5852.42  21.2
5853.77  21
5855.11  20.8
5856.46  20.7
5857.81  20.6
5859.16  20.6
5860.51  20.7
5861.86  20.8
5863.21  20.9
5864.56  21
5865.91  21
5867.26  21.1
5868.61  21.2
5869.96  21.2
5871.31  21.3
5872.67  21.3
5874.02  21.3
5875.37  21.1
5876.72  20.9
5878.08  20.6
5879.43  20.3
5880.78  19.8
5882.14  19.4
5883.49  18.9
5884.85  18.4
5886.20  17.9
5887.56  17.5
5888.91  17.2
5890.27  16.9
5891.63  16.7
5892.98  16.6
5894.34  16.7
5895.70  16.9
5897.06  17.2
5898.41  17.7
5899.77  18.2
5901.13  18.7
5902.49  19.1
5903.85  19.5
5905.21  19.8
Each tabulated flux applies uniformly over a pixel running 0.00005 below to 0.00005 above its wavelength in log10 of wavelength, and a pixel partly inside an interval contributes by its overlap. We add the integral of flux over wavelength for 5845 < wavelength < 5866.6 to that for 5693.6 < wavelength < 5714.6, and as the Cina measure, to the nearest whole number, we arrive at 886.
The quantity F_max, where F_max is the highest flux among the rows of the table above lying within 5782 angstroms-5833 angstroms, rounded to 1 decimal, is 22.6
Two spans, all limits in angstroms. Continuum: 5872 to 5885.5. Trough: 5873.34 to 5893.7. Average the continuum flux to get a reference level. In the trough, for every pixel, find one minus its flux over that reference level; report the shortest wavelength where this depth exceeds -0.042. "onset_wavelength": 5876.72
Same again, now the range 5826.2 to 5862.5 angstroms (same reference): 5853.77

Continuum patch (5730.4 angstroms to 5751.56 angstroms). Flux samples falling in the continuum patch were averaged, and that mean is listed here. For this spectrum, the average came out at 21.6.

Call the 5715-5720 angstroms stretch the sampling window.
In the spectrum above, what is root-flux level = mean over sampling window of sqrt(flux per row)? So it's 4.56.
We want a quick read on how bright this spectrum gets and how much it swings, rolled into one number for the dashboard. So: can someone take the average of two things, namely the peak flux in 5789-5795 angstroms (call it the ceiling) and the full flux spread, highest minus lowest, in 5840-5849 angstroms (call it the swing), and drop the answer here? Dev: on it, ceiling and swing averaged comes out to 10.9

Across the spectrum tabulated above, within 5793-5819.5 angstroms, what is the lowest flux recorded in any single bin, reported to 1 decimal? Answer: 21.4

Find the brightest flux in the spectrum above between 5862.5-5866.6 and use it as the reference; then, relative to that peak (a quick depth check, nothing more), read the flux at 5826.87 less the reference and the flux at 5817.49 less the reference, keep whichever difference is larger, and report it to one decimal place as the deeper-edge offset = 1.6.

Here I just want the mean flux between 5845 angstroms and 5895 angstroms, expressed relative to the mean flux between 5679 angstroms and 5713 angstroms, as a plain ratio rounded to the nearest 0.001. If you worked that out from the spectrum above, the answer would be 0.981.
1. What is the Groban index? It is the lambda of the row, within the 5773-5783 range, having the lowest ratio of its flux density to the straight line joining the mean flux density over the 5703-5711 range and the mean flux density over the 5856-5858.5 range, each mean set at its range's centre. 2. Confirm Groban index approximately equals 5782.76 angstroms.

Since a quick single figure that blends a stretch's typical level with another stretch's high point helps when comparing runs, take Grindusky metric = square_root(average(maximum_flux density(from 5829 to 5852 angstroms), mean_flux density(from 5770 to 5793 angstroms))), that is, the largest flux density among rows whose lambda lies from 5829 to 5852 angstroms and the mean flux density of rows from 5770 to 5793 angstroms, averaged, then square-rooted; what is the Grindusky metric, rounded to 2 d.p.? 4.66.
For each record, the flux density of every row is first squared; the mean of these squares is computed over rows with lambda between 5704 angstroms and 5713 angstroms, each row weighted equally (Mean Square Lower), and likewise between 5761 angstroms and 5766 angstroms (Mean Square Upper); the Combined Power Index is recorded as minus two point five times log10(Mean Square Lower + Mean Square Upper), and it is -7.369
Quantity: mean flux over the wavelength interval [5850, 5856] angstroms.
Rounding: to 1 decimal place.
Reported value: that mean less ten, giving 11.1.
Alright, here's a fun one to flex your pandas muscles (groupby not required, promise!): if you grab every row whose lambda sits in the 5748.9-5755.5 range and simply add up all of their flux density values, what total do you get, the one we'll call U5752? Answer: 109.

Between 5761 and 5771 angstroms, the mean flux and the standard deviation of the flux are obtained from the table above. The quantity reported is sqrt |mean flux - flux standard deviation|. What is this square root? 4.66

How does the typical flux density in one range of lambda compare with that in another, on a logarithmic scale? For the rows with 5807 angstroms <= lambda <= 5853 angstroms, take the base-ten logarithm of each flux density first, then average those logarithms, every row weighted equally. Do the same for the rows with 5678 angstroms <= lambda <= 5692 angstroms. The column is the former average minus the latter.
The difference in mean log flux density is 0.030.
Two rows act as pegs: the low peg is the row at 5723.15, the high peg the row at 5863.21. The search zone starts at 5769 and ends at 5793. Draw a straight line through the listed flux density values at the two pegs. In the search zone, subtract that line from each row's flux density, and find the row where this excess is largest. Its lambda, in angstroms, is 5769.46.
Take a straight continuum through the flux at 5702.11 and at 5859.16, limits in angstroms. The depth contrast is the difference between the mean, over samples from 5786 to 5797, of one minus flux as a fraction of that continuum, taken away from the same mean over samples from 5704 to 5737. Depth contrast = 0.024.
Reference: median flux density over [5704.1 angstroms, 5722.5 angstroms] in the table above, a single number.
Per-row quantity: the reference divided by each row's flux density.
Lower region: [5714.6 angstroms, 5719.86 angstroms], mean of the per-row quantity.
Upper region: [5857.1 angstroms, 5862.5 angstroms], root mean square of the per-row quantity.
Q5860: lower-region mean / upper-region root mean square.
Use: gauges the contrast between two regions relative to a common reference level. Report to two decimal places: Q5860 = 1.00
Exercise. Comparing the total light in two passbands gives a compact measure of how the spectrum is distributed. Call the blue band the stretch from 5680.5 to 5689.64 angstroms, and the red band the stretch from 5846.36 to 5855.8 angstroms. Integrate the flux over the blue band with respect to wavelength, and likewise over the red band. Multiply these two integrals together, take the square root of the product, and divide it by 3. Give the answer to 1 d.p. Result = 64.8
